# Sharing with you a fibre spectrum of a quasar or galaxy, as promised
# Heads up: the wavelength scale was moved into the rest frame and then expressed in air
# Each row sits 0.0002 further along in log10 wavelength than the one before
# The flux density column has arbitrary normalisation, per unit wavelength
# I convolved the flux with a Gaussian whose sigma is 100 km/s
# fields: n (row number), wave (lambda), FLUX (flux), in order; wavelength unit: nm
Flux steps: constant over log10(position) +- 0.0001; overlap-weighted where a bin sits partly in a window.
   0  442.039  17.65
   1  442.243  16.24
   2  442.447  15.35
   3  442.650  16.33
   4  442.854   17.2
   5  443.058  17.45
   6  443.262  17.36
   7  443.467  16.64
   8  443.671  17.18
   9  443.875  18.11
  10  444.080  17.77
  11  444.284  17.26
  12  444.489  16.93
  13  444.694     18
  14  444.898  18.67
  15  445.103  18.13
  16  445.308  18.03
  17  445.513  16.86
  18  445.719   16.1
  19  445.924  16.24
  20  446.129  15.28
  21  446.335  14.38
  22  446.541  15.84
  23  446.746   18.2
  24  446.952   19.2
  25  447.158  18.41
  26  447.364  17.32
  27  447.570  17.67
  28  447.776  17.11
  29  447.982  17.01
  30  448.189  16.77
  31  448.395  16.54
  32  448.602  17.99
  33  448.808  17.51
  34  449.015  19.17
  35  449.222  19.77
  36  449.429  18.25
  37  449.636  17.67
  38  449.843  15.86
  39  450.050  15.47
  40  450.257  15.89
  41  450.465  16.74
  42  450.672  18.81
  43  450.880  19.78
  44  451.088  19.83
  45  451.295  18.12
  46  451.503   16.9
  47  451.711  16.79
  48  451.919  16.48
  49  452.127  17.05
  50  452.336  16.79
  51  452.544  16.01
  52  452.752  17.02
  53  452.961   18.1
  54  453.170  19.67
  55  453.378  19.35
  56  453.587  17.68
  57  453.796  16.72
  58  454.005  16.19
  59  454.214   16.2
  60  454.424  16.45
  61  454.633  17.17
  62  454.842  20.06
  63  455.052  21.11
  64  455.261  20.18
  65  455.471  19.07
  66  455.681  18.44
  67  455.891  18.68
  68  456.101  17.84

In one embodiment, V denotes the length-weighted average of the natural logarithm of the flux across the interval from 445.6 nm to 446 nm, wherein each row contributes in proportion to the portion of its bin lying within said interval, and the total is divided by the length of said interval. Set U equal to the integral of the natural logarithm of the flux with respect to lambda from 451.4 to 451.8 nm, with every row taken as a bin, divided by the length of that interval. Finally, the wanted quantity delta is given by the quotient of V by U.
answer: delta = 0.98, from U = 2.82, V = 2.78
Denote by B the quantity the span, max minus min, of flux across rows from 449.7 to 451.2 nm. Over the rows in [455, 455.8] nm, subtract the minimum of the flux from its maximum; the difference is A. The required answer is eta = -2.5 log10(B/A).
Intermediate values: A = 2.7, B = 4.4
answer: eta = -0.53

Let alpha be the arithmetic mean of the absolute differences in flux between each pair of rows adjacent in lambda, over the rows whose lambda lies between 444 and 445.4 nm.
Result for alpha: 0.54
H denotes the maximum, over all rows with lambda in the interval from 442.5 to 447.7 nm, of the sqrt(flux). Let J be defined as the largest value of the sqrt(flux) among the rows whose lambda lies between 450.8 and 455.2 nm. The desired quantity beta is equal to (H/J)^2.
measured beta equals 0.91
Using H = 4.38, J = 4.59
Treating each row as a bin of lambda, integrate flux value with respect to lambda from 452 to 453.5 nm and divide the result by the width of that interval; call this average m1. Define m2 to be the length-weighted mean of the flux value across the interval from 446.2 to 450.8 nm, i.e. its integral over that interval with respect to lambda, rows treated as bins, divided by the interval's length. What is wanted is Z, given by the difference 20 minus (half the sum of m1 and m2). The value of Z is 2.48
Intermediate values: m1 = 17.7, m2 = 17.3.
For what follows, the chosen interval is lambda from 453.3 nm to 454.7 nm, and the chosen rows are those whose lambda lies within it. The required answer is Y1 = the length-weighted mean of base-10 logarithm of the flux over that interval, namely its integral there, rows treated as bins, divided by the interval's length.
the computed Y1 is 1.23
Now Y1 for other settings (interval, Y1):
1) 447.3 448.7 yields 1.24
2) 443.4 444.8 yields 1.24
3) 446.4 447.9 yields 1.24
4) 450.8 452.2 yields 1.25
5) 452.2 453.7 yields 1.25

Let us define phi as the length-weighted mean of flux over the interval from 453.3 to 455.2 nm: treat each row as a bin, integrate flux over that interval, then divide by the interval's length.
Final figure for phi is 17.9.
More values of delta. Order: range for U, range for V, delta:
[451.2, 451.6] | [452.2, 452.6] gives 0.98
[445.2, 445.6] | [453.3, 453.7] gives 1.02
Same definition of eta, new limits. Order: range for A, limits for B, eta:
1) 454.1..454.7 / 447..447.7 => -0.13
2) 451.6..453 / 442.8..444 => 0.38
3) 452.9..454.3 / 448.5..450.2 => -0.23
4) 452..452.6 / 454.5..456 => -1.45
